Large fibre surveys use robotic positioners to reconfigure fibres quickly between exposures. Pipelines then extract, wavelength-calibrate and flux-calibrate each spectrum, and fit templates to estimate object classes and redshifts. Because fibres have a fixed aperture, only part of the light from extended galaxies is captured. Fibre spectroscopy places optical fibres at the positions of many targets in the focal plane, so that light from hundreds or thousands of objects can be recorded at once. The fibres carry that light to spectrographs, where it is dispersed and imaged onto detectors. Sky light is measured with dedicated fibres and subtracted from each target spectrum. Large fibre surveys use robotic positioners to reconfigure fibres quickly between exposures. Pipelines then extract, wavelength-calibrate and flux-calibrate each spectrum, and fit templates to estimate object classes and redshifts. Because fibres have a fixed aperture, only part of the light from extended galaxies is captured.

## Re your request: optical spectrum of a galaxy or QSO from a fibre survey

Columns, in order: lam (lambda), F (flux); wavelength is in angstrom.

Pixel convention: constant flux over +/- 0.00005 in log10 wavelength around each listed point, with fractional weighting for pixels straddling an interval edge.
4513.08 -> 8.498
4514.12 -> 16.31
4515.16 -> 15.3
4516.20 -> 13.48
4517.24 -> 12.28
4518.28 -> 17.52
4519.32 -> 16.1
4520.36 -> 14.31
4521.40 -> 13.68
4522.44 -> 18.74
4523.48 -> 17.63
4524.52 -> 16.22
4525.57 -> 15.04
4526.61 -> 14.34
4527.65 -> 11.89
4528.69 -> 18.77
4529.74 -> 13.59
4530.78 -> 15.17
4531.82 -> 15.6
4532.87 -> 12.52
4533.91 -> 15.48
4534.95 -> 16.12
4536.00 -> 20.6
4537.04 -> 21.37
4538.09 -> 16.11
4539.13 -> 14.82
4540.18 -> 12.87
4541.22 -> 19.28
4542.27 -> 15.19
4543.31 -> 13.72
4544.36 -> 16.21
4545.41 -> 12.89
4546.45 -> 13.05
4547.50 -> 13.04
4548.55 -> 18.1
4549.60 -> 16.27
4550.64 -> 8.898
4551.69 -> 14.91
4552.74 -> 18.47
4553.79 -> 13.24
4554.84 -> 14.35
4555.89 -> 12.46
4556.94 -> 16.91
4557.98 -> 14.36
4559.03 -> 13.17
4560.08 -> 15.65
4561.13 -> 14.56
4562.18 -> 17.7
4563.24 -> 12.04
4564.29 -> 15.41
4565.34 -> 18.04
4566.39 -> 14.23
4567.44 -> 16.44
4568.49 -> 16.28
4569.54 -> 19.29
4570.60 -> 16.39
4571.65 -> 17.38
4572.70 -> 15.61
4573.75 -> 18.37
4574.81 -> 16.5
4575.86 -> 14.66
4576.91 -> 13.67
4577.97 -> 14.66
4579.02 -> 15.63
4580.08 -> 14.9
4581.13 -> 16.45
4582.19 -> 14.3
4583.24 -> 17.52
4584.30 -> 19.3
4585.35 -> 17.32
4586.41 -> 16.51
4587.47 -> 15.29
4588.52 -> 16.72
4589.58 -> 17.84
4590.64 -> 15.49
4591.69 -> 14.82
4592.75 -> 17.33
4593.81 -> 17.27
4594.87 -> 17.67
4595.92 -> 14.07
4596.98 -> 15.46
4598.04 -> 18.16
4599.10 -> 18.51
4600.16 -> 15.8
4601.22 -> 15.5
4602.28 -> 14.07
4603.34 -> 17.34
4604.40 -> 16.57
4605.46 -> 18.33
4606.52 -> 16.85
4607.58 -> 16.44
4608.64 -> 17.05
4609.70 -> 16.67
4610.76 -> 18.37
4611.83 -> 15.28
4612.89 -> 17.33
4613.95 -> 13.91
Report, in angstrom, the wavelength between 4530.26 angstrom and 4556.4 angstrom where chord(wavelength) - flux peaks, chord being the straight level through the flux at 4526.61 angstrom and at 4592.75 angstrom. 4550.64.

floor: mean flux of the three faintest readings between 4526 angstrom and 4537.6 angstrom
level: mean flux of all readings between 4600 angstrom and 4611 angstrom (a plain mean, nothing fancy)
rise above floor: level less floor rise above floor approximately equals 4.0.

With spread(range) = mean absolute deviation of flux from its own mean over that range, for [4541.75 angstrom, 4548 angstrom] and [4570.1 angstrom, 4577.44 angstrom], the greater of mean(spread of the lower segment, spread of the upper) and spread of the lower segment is 1.18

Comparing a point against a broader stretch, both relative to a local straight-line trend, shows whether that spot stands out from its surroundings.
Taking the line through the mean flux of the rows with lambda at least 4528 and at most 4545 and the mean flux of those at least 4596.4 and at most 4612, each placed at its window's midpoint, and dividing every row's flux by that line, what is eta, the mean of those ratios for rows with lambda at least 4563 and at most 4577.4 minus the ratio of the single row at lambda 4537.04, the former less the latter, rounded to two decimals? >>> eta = -0.35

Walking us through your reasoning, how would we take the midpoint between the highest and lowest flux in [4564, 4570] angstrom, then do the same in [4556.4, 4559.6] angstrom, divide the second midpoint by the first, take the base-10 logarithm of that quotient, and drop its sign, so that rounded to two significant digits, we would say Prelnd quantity 0.047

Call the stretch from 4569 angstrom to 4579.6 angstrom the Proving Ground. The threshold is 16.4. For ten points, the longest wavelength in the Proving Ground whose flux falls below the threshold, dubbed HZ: 4579.02 angstrom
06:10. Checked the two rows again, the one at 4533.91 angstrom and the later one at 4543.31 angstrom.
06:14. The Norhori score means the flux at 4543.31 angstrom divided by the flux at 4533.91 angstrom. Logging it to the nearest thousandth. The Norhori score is 0.886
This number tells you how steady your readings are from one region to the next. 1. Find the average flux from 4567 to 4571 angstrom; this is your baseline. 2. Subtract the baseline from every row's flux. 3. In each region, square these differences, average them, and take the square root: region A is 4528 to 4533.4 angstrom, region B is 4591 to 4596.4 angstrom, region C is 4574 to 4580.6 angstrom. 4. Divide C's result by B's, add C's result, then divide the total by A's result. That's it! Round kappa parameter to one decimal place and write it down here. 1.2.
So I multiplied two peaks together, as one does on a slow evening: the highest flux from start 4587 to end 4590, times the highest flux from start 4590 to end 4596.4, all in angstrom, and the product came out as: 315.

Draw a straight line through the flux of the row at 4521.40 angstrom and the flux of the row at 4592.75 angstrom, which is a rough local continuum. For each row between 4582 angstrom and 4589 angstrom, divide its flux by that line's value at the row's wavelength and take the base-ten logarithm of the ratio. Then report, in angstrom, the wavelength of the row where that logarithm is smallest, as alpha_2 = 4582.19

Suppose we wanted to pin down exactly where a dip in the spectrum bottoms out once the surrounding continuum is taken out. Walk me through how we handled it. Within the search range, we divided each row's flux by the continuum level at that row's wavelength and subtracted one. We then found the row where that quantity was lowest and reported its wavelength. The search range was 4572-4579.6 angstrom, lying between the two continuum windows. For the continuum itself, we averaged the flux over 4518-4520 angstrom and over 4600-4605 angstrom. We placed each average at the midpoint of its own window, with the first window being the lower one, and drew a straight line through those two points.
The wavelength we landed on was 4576.91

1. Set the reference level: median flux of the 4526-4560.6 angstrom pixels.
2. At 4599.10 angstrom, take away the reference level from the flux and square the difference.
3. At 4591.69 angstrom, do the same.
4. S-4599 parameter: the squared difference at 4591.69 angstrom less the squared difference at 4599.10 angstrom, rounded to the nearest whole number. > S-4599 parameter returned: -13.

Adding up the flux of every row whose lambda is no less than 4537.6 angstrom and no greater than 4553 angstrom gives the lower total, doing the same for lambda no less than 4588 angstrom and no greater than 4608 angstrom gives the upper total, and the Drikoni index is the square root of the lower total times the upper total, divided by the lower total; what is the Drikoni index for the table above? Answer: 1.2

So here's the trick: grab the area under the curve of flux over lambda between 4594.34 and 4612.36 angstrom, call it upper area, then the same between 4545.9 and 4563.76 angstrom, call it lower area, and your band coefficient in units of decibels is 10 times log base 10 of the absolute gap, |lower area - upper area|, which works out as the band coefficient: 16.0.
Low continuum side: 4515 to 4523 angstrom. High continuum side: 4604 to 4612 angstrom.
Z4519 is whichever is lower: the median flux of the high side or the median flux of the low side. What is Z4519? 14.8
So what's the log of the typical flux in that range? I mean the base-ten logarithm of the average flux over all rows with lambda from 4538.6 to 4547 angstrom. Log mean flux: 1.17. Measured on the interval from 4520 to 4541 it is 1.20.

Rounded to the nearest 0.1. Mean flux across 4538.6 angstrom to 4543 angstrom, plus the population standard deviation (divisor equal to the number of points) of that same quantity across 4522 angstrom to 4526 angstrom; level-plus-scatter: 16.9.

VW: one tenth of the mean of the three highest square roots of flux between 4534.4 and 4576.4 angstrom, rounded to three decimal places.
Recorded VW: 0.452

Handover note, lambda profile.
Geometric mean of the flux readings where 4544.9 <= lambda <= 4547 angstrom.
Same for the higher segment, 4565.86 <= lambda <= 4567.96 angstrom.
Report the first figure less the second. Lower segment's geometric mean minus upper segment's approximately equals -2.3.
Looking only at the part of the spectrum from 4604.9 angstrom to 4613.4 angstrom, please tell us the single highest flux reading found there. 18.37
